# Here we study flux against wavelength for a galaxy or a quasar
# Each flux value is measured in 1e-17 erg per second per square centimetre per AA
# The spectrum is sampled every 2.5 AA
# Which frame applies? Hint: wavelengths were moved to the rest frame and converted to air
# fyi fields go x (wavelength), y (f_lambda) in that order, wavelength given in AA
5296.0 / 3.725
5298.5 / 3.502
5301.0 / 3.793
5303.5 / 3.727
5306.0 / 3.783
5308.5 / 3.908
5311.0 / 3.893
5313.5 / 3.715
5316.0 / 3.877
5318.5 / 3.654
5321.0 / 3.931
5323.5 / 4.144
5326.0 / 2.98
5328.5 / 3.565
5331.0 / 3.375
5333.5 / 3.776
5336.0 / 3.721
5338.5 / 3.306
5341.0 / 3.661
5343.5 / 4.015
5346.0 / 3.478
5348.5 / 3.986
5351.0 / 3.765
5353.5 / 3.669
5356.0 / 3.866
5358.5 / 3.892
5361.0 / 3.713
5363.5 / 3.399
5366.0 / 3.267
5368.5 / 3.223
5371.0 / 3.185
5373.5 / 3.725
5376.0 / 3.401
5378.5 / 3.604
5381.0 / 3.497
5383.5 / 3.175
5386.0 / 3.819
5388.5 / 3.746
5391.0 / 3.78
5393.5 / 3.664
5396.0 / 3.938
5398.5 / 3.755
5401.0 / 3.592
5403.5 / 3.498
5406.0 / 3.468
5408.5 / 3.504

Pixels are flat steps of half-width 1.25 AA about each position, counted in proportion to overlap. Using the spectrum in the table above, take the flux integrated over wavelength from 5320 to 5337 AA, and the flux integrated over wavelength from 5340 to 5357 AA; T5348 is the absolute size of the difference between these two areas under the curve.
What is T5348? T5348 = 2.4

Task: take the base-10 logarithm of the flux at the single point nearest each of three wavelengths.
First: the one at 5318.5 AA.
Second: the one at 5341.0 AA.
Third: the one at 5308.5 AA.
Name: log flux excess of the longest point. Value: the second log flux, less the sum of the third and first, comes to -0.59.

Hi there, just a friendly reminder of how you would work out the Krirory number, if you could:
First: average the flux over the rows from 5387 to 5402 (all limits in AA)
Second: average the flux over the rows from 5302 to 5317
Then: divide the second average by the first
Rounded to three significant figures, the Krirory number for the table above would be 1.02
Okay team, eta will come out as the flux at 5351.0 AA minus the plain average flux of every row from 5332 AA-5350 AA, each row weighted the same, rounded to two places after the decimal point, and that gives 0.06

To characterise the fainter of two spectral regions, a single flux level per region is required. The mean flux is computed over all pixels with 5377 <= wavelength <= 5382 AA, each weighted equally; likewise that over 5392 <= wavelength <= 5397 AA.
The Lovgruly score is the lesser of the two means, 3.55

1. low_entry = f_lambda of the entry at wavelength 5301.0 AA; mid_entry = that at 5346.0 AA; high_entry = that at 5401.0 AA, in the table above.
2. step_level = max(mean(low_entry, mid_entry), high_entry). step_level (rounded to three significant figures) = 3.64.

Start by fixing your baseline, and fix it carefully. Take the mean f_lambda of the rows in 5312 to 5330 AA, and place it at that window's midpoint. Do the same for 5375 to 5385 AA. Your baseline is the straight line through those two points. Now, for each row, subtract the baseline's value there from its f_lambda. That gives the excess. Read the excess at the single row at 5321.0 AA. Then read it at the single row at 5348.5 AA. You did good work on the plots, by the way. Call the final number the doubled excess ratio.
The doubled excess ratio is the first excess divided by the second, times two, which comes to 1.1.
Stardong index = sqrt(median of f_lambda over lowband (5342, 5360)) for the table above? 1.97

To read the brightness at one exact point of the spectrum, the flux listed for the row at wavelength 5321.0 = 3.931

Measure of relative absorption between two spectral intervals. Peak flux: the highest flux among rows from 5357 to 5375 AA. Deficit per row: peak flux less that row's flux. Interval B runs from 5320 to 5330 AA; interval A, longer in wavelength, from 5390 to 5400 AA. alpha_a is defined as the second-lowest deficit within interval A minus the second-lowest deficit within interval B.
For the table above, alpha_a 0.15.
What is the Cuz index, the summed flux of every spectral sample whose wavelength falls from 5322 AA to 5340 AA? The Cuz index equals 24.9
